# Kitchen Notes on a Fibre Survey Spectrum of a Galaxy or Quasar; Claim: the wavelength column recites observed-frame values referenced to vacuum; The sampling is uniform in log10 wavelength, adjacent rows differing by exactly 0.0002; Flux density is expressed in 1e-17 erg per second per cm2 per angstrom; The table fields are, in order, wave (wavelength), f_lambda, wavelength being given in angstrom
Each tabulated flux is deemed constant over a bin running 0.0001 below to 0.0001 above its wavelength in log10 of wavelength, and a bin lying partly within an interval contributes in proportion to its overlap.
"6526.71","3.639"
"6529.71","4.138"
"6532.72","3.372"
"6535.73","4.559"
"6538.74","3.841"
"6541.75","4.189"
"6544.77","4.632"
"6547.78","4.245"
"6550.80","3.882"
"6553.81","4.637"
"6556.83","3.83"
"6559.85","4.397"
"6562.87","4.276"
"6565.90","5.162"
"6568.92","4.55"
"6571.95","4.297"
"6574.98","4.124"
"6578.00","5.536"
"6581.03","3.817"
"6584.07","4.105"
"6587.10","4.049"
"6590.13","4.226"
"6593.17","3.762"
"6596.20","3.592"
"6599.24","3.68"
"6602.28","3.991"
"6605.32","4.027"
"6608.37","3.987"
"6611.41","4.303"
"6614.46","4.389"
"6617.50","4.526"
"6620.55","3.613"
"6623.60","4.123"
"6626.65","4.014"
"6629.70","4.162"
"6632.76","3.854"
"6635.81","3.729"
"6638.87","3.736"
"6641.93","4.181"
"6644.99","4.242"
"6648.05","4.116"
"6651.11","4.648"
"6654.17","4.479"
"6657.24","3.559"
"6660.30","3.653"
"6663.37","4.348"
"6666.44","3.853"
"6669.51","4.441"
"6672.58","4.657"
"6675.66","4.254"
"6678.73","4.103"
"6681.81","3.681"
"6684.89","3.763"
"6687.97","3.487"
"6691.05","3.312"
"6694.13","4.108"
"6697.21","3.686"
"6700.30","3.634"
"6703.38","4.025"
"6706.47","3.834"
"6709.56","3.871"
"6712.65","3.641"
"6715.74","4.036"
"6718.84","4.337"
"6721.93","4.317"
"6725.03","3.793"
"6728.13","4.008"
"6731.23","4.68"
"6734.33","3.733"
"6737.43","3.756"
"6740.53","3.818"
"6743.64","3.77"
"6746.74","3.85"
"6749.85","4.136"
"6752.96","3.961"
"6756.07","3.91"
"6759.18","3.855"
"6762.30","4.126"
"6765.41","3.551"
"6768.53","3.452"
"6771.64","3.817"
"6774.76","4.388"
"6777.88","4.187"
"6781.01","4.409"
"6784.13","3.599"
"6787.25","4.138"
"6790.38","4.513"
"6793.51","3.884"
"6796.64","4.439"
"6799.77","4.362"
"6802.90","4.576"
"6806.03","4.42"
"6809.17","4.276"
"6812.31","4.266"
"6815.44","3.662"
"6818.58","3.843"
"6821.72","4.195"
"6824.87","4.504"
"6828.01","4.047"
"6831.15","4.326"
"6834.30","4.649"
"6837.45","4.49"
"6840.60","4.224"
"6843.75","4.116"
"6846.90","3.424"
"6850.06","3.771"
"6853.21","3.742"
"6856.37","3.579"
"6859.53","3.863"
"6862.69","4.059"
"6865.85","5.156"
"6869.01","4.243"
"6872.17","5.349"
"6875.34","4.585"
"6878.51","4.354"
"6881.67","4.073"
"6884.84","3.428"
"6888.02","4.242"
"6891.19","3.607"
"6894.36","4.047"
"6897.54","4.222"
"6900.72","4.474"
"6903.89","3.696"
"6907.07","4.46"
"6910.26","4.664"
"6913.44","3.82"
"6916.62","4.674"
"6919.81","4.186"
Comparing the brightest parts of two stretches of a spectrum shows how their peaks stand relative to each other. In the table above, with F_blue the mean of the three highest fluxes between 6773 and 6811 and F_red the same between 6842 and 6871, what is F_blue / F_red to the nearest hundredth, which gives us 1.00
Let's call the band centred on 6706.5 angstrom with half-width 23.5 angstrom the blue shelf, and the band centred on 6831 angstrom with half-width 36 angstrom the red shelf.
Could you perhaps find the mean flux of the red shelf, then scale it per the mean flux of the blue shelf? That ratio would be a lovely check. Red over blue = 1.08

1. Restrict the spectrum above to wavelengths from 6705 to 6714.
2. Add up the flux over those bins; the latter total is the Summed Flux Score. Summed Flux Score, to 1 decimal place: 11.3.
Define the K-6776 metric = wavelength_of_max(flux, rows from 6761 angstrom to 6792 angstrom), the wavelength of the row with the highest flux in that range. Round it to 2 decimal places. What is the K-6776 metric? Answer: 6790.38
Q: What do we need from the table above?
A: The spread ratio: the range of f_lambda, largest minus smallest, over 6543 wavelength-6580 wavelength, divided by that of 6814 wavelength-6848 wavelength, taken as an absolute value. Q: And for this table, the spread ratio 1.4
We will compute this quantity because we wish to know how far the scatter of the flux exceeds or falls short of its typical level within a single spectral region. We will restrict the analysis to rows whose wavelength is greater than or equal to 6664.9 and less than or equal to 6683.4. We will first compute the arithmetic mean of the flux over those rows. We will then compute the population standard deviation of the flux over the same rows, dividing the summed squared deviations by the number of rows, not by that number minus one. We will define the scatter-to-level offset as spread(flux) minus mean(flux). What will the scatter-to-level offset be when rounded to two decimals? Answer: -3.83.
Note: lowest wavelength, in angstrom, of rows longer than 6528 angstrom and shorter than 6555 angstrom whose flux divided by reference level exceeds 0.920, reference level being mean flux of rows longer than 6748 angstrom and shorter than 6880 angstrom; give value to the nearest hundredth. 6529.71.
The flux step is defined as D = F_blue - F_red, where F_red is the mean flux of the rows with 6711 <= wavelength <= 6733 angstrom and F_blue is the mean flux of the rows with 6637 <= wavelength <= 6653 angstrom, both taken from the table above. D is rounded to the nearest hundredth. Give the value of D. 0.07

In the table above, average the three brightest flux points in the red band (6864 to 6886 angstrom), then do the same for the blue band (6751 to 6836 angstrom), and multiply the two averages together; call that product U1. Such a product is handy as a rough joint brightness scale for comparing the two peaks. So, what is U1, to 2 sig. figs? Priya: 23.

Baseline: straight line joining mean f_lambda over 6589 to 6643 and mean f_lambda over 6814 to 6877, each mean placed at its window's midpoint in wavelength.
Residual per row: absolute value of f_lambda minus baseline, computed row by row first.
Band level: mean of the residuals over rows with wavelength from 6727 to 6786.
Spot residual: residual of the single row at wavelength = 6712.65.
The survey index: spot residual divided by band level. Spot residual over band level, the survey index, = 1.5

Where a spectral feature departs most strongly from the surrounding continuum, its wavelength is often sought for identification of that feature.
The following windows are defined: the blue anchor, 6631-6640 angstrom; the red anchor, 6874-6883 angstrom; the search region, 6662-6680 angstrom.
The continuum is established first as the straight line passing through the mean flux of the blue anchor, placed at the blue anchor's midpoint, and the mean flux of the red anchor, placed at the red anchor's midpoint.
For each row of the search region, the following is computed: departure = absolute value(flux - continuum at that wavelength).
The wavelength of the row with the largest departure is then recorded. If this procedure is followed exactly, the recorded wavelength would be 6672.58 angstrom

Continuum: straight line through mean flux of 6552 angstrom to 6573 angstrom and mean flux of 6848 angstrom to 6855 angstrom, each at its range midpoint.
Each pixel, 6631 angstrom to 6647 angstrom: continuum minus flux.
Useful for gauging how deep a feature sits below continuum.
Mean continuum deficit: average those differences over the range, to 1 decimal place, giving 0.3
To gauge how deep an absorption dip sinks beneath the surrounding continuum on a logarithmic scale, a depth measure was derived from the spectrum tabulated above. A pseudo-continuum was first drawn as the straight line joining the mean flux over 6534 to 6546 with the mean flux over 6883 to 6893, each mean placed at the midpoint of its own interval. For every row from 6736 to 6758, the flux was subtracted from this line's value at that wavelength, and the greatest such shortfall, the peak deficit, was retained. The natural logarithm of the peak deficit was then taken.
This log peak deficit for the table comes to -1.4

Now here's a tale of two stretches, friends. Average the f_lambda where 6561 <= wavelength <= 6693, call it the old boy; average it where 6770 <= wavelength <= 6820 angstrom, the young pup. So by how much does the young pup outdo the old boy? 0.07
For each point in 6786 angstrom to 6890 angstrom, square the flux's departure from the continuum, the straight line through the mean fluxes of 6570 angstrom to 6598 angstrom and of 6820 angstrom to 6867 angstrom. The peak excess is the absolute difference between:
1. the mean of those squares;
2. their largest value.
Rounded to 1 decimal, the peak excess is 1.3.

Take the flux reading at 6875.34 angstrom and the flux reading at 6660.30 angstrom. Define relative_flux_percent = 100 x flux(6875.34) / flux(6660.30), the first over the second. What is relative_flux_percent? 126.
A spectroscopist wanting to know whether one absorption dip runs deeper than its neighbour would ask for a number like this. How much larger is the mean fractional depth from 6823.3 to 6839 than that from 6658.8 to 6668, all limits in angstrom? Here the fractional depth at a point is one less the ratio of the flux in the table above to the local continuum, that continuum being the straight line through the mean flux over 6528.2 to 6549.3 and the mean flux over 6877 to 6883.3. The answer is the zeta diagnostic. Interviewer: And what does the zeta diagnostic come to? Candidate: -0.10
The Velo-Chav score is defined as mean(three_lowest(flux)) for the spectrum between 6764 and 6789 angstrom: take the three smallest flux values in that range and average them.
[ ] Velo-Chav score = 3.53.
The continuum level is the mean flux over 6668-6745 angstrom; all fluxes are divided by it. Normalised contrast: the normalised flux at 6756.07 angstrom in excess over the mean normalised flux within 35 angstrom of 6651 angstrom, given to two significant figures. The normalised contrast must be -0.042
